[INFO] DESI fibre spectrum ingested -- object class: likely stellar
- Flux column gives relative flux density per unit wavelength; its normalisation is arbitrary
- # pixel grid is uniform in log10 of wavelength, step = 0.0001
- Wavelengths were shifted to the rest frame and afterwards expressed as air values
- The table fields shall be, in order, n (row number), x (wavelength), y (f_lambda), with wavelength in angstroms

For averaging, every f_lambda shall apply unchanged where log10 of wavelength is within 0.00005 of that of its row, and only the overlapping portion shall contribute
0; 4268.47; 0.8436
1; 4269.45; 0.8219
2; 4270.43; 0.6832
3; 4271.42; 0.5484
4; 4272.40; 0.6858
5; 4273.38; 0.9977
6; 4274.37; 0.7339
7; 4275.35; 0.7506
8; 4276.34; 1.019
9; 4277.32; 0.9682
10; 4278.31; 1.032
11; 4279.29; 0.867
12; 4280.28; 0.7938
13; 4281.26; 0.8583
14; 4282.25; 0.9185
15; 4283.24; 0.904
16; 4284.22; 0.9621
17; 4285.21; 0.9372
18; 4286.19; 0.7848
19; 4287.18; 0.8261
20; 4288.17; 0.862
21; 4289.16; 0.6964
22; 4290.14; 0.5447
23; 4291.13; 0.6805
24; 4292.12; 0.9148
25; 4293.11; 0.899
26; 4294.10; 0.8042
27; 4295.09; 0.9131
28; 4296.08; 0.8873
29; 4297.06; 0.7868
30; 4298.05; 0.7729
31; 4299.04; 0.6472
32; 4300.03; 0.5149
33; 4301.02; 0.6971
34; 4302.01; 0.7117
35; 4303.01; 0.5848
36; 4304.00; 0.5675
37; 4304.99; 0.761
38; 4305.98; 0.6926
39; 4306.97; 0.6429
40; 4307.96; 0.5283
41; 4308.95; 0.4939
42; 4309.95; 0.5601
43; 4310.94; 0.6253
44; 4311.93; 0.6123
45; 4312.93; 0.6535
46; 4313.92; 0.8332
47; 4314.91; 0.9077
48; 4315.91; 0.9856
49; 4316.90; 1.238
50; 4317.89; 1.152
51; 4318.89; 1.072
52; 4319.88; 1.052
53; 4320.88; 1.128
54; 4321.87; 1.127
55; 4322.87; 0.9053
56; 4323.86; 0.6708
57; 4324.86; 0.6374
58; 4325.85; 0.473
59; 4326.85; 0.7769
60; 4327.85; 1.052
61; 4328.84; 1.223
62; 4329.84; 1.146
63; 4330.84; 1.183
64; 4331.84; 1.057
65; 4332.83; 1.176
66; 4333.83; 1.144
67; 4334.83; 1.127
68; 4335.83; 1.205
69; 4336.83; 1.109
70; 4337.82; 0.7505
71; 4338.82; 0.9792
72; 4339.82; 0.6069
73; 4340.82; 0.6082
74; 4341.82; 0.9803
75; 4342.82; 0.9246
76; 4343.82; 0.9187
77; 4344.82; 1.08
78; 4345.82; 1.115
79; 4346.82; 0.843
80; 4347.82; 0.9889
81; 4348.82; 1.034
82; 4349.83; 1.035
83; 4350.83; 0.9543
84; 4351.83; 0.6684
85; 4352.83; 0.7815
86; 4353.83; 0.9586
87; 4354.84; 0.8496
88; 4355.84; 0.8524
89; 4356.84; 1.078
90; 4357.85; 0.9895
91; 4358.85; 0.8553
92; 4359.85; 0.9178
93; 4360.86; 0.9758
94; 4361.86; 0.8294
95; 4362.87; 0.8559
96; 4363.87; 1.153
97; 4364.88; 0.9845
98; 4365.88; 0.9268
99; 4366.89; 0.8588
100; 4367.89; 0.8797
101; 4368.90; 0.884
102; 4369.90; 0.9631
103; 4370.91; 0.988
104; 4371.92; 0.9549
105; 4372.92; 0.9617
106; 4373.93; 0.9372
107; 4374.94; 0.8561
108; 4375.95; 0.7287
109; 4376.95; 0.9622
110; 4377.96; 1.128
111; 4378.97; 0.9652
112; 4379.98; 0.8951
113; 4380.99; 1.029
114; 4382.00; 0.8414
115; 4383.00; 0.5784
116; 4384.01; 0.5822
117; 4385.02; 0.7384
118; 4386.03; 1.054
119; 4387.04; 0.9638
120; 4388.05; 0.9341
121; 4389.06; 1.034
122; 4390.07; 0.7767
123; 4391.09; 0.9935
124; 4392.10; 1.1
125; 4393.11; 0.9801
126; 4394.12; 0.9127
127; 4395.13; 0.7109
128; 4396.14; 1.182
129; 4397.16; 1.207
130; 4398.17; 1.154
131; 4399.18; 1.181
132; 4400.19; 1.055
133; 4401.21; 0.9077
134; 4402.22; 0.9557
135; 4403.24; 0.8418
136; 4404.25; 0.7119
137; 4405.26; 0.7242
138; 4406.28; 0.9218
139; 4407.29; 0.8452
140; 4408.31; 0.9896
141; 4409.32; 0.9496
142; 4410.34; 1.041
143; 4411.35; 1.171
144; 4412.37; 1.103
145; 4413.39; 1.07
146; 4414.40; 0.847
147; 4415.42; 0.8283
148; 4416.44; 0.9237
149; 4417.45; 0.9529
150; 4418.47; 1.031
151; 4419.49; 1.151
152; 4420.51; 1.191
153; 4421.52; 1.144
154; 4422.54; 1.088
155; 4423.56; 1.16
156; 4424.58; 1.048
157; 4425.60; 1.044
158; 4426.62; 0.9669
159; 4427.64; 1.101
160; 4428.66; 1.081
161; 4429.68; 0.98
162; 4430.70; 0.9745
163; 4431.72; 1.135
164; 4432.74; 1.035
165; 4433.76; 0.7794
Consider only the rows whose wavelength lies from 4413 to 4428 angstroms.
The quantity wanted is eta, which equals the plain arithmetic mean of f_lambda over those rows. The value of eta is 1.04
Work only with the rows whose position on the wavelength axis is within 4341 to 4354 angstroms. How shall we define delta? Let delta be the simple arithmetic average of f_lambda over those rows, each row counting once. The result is 0.94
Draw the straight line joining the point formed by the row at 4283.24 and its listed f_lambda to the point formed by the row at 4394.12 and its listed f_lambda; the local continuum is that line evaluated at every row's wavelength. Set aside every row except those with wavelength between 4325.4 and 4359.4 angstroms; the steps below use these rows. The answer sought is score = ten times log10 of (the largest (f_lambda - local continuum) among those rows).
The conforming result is -5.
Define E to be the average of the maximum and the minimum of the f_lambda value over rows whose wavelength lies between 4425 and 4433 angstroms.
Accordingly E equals 1.05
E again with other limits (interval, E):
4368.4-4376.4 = 0.86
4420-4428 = 1.08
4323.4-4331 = 0.85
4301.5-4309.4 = 0.63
